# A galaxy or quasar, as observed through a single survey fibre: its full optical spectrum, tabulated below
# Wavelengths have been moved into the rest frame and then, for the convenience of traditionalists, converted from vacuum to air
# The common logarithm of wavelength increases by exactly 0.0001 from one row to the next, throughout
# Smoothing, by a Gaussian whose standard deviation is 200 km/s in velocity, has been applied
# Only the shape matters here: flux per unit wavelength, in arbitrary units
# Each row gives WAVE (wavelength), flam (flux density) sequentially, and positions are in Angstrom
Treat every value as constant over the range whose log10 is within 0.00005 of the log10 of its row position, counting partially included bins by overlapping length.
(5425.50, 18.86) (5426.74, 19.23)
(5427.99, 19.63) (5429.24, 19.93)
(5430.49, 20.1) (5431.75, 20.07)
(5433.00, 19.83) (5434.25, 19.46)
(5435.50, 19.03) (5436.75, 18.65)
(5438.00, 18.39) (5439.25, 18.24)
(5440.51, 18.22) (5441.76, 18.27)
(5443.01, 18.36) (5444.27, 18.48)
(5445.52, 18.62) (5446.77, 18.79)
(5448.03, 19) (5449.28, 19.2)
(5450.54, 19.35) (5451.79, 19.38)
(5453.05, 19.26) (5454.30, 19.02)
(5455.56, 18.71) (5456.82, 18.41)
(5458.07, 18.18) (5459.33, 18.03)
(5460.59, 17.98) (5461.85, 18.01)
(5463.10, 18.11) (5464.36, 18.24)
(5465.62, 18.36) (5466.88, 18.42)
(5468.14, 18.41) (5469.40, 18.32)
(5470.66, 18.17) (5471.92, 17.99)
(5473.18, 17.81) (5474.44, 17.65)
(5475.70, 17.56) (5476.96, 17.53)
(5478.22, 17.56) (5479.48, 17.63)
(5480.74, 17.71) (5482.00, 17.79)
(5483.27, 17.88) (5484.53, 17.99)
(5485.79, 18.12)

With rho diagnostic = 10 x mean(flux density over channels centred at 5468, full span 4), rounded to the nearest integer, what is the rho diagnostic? 184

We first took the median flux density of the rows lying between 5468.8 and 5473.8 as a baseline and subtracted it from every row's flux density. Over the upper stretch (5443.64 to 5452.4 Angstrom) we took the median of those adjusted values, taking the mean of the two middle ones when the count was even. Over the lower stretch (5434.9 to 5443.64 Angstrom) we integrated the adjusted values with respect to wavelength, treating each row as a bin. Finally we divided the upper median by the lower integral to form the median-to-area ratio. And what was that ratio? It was 0.28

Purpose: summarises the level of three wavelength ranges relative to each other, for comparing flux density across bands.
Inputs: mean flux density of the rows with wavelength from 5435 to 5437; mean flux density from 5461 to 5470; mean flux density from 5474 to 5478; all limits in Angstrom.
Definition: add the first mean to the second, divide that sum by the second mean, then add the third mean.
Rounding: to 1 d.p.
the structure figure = 19.6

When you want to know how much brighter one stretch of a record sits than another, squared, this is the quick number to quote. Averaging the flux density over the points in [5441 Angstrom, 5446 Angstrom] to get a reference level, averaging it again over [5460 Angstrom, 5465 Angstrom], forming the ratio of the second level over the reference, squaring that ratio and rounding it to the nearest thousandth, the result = 0.963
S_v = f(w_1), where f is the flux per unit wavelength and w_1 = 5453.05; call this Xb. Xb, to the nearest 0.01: 19.26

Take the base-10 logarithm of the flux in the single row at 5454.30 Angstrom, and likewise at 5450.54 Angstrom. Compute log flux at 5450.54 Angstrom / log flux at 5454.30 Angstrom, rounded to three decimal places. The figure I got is 1.006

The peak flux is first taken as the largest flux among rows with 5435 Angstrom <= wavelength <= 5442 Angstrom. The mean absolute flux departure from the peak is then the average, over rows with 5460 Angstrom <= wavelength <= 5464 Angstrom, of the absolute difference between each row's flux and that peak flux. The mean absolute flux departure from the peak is 1.0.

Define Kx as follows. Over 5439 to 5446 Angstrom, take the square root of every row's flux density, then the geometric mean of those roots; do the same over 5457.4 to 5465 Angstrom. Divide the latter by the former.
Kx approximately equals 0.99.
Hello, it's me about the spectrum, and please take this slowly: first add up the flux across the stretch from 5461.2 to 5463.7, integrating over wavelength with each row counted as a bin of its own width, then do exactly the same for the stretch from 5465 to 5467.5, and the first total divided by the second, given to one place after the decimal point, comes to 1.0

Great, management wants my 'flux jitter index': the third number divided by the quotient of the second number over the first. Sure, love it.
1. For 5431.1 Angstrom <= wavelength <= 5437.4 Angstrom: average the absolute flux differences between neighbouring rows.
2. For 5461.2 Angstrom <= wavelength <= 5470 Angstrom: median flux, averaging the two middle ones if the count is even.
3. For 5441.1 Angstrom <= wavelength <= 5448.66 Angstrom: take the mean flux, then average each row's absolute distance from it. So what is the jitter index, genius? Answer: 0.0042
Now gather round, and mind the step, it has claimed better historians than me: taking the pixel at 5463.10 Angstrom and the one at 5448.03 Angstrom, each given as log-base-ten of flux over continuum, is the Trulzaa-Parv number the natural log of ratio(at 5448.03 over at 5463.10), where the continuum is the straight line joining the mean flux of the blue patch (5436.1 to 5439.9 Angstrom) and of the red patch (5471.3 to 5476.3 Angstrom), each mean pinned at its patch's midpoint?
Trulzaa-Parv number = 1.6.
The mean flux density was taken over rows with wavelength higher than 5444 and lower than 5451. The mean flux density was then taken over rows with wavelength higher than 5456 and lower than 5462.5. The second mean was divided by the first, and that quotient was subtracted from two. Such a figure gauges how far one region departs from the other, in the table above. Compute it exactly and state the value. 1.04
